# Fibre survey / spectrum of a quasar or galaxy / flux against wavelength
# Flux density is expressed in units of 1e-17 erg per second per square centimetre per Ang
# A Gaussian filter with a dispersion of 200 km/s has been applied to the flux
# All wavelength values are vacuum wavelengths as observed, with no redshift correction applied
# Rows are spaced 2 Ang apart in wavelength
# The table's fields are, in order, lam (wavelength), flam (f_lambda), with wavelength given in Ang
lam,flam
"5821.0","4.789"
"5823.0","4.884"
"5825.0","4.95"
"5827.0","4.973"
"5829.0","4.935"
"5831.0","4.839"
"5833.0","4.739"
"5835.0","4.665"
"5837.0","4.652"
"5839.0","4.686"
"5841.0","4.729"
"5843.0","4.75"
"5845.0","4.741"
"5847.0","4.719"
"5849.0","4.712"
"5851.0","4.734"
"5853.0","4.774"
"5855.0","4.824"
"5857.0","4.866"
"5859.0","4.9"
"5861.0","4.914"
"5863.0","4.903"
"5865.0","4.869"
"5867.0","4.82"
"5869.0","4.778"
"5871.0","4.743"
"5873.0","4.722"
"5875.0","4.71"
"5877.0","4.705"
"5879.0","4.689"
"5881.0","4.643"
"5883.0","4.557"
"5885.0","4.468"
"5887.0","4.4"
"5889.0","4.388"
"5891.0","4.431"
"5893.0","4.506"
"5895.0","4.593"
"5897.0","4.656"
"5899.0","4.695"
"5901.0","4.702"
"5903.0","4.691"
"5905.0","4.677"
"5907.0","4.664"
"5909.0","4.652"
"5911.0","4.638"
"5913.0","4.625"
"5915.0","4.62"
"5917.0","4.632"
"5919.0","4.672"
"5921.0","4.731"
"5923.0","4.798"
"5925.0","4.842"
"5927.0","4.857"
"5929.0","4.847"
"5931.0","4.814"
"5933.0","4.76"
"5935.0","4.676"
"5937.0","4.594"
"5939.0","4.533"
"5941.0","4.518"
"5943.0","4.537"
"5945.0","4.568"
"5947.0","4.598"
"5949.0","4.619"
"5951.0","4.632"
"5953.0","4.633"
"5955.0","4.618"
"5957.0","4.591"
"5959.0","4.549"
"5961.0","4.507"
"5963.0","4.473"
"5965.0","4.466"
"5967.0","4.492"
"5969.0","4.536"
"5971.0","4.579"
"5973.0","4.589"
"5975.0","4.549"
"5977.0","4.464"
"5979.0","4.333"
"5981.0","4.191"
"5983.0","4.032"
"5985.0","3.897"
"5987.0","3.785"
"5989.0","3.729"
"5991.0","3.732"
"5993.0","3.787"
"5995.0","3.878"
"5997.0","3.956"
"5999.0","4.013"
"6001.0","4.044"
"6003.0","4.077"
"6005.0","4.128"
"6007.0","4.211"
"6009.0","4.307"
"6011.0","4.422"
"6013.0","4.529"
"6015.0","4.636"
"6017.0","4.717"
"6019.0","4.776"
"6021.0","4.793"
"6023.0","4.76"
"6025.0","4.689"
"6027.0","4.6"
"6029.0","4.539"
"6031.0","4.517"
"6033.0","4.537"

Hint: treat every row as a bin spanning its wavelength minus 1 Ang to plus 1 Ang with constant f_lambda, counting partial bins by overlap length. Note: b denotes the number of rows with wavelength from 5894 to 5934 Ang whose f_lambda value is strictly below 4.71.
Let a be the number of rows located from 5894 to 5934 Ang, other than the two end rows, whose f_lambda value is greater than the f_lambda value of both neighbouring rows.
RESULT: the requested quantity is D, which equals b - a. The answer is 11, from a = 2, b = 13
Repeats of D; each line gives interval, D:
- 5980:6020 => 18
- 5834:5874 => 1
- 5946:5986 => 18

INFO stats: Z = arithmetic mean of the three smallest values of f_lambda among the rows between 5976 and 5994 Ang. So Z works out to 3.75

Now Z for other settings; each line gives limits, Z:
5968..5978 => 4.52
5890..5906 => 4.51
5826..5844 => 4.67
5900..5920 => 4.63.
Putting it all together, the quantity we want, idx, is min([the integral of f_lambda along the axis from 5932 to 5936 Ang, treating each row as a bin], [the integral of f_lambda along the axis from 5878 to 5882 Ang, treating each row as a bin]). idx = 18.7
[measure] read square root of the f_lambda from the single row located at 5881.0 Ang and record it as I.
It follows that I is 2.15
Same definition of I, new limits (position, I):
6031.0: 2.13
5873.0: 2.17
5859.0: 2.21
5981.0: 2.05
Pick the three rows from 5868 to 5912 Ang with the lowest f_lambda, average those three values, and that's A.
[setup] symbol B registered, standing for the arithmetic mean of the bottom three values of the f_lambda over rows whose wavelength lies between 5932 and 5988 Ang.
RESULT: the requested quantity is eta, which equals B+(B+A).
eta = 12.2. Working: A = 4.4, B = 3.9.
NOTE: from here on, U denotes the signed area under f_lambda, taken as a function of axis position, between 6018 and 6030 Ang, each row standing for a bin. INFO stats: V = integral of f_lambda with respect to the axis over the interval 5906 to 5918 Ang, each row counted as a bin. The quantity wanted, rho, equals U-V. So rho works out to 1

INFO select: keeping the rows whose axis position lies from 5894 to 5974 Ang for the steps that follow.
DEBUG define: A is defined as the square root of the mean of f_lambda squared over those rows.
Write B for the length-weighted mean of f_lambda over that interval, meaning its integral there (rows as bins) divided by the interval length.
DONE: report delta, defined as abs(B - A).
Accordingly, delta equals 0.0011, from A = 4.64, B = 4.64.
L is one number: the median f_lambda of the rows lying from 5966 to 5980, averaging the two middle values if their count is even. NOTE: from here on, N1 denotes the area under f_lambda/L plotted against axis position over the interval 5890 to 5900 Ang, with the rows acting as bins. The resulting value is 10.1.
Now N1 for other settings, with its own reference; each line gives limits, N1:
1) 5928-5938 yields 10.4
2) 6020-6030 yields 10.3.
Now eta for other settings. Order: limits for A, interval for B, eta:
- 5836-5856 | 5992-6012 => 12.4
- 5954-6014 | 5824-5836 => 13.2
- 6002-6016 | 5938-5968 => 13.1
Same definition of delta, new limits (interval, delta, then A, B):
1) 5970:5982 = 0.0024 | 4.45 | 4.45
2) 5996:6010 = 0.0015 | 4.11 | 4.11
